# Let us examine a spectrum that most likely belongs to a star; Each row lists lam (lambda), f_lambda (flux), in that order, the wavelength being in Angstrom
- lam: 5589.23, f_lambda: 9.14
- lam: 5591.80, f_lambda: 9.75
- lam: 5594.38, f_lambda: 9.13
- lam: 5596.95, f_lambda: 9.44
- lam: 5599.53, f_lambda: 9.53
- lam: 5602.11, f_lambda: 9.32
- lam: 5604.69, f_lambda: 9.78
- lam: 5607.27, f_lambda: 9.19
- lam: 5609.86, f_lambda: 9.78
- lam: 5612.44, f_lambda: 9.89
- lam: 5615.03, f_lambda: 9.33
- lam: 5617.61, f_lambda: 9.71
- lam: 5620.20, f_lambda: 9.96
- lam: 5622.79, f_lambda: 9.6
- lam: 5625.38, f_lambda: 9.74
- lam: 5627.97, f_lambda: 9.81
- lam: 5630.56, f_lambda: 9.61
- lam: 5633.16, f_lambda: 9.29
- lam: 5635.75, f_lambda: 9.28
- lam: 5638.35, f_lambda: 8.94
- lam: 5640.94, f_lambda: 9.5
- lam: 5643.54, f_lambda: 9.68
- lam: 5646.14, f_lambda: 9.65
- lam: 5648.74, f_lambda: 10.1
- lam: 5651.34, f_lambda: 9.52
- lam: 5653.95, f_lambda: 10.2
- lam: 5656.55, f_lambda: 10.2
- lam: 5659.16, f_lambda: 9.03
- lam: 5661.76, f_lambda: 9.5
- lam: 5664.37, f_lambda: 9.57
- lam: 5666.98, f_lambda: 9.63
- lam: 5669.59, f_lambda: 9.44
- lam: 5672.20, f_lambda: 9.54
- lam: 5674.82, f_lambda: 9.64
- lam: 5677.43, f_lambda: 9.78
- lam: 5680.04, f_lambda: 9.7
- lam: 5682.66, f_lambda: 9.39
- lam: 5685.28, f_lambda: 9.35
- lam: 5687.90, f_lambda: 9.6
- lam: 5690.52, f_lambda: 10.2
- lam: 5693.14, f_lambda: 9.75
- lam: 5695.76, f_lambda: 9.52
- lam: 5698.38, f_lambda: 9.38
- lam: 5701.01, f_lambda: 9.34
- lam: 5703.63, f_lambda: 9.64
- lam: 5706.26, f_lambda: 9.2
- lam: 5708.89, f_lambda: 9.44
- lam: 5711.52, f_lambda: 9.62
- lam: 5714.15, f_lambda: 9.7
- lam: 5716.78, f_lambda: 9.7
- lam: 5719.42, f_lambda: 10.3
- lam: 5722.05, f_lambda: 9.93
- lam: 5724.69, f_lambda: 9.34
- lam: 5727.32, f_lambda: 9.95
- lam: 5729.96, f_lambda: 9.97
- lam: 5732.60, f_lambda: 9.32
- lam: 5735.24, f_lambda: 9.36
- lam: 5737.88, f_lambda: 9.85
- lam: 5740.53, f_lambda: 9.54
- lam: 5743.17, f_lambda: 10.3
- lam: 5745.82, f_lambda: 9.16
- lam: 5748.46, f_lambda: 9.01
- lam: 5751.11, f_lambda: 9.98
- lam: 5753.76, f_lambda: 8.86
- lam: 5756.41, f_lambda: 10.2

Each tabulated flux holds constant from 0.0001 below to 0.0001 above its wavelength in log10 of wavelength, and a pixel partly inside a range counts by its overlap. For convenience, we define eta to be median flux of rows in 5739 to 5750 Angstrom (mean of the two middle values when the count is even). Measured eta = 9.35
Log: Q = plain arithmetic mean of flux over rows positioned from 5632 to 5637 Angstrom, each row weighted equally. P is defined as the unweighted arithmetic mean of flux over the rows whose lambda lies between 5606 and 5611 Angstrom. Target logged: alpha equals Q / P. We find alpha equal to 0.98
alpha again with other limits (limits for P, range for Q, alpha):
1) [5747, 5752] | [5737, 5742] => 1.02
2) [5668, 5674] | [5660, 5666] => 1.00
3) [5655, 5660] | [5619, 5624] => 1.02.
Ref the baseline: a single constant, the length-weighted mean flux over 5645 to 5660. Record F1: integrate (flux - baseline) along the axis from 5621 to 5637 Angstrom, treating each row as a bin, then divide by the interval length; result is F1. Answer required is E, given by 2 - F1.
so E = 2.24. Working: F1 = -0.24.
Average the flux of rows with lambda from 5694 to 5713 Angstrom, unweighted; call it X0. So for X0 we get 9.45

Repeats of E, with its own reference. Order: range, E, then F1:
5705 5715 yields 2.32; -0.32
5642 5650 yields 2.01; -0.01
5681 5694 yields 2.15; -0.15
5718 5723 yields 1.68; 0.32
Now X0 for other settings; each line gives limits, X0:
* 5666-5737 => 9.62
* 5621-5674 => 9.59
